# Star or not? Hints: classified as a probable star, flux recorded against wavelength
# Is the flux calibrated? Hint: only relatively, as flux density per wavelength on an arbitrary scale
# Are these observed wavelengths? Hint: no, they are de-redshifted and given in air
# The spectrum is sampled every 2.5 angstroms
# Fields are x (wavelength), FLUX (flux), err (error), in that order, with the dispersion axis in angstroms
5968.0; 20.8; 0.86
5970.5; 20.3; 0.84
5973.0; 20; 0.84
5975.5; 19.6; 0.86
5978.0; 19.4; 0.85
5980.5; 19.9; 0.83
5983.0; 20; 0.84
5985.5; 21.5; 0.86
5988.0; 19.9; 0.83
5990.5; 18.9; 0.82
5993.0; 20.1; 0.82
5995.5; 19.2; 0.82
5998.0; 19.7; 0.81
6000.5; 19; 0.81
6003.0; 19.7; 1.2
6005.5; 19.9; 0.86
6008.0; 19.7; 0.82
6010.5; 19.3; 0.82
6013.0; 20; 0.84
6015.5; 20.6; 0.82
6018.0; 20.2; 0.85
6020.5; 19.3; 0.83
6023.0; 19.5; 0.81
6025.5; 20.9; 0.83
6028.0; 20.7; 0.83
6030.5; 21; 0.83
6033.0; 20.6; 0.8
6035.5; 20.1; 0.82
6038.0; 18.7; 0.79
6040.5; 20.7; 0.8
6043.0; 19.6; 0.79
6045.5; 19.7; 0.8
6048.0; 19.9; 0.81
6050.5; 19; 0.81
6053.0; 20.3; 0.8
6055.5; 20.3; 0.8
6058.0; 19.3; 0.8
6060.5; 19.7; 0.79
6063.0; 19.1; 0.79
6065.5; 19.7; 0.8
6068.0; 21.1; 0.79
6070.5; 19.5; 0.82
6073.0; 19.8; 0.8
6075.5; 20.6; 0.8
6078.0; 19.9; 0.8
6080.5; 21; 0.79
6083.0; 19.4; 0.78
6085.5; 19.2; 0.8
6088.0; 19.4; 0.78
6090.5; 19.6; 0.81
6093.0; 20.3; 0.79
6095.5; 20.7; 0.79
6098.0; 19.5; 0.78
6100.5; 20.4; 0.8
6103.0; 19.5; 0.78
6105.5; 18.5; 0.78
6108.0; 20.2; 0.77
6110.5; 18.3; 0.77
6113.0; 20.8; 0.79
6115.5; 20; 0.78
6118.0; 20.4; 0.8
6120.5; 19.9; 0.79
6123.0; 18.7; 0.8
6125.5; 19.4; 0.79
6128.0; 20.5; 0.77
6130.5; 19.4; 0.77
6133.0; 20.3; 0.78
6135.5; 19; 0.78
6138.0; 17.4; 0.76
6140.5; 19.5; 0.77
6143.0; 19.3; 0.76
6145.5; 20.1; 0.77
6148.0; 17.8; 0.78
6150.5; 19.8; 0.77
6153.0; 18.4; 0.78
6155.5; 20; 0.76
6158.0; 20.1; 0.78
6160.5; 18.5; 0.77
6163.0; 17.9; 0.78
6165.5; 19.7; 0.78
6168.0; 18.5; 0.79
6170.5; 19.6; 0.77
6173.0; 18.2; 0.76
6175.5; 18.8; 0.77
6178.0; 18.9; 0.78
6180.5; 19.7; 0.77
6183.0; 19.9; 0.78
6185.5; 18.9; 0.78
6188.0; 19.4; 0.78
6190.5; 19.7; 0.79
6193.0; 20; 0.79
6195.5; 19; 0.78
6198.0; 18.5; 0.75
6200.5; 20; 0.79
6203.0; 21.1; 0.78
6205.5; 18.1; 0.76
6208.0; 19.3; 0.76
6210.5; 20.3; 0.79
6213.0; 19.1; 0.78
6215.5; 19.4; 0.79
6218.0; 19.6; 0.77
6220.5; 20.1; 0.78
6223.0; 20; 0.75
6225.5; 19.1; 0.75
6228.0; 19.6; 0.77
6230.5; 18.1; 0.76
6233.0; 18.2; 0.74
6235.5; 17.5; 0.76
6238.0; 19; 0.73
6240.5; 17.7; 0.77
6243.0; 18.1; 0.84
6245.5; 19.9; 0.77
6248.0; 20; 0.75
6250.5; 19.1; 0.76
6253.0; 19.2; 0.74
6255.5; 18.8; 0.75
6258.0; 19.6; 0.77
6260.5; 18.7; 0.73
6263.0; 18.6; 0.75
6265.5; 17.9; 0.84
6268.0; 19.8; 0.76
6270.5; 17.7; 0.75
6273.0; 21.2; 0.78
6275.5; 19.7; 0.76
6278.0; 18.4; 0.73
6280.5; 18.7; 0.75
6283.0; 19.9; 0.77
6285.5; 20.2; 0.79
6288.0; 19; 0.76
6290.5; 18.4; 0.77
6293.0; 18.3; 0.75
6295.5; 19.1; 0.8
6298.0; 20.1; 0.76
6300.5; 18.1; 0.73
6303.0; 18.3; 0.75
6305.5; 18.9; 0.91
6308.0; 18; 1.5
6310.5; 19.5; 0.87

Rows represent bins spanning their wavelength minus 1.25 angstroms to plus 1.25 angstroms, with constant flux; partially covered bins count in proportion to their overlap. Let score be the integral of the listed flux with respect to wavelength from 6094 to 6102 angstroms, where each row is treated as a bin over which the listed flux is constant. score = 161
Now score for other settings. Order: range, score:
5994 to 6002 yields 155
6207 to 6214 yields 137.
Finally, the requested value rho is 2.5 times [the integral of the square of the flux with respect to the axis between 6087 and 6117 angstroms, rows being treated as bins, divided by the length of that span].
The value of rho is 979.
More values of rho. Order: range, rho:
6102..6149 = 946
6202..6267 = 912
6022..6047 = 1017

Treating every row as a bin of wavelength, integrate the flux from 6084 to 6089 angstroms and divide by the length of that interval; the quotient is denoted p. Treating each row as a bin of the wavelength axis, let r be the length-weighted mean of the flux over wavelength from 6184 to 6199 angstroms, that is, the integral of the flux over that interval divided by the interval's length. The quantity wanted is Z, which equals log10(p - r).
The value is -1.57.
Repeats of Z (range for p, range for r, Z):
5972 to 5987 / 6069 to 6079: -1.07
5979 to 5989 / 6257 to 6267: 0.21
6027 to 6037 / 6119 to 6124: 0.07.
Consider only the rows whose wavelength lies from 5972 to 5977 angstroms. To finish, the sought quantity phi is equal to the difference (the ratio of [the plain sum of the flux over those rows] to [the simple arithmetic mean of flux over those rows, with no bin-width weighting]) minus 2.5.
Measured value -0.5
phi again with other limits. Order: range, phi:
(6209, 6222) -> 2.5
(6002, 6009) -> 0.5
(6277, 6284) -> 0.5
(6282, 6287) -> -0.5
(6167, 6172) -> -0.5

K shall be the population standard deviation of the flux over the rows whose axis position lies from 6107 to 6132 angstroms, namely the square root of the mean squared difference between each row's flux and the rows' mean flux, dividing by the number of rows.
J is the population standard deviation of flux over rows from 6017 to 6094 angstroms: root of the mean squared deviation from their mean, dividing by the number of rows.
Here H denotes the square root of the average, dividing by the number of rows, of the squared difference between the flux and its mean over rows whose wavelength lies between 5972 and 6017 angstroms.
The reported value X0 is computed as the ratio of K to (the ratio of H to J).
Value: 0.85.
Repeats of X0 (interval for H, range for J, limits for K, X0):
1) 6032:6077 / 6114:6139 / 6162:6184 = 1.00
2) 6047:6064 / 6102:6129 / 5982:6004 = 1.19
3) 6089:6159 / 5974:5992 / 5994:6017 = 0.39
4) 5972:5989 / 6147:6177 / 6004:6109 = 0.82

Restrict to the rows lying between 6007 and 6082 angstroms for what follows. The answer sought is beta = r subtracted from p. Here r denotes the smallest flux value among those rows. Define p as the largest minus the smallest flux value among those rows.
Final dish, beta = -16.3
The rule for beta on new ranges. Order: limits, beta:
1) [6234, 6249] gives -15.0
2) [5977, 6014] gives -16.3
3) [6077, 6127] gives -15.6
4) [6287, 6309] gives -15.9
